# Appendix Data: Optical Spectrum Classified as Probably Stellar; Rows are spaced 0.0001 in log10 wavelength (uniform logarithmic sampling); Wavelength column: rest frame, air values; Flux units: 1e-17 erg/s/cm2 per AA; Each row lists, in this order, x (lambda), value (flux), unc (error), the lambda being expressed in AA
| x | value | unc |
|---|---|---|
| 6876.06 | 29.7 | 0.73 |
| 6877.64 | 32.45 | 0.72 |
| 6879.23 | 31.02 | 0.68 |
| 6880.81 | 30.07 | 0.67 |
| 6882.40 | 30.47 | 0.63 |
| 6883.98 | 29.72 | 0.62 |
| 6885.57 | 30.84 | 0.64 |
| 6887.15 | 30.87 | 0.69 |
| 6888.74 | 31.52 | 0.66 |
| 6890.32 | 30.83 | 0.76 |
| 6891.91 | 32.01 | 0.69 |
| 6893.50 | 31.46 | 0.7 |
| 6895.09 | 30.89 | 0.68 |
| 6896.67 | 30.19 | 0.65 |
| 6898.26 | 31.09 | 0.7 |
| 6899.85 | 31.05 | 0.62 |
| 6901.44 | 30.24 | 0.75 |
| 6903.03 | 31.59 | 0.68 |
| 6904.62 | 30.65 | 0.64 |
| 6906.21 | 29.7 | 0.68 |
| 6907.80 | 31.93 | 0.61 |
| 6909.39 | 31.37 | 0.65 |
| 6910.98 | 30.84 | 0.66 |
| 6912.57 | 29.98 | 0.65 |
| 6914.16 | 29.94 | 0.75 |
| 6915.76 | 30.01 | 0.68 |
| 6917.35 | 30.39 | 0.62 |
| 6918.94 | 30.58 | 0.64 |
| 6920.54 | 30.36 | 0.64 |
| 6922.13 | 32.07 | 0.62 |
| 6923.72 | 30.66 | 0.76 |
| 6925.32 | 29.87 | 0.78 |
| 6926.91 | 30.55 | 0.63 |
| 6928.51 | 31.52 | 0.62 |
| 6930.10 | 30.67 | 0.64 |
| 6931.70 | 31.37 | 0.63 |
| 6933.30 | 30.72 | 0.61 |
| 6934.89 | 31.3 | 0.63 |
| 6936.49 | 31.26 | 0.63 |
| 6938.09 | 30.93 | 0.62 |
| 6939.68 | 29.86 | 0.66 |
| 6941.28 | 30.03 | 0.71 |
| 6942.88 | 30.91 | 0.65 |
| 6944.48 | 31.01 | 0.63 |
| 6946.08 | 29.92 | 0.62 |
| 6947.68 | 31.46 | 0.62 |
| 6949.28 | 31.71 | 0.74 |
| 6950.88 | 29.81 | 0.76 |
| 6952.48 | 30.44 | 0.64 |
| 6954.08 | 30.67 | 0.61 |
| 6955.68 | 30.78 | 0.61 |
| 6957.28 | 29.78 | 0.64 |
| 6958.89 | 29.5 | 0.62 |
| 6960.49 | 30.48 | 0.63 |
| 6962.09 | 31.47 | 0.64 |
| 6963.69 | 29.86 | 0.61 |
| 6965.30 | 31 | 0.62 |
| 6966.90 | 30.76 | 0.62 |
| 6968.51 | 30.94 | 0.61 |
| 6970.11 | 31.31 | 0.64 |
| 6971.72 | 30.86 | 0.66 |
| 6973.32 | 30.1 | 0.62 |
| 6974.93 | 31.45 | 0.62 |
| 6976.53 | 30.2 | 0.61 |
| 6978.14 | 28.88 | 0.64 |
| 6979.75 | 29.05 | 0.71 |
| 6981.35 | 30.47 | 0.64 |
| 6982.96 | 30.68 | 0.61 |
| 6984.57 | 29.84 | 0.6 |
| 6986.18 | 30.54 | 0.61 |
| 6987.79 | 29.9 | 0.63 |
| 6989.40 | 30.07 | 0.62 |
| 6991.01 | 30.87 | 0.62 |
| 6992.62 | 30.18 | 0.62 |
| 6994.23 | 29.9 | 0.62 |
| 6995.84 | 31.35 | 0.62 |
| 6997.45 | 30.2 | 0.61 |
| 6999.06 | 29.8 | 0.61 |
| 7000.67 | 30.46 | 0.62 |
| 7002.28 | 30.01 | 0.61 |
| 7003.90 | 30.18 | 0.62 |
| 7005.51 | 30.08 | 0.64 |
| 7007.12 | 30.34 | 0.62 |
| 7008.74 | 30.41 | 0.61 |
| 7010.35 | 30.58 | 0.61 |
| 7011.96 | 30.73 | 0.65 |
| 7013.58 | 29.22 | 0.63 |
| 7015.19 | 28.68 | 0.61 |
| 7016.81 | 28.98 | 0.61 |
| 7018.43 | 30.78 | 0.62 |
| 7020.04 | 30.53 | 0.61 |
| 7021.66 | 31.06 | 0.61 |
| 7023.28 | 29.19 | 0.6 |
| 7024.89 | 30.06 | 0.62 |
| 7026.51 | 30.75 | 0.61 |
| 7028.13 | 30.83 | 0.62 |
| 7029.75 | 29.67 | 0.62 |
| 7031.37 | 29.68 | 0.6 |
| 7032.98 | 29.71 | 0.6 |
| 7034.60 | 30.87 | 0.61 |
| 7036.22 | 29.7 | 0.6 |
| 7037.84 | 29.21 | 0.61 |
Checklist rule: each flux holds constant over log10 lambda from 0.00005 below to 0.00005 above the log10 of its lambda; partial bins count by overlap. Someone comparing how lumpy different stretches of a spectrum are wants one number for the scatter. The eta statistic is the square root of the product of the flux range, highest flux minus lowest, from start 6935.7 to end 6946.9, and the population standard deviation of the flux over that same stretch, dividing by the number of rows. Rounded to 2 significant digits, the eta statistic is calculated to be 0.88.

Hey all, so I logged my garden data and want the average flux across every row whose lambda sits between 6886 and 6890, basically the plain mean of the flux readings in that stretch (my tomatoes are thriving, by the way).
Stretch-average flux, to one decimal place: 31.2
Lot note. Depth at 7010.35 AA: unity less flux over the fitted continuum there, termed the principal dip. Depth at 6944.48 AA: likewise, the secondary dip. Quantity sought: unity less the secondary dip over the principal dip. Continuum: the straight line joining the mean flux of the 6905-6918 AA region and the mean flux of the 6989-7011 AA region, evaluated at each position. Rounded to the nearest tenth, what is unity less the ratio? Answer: -1.0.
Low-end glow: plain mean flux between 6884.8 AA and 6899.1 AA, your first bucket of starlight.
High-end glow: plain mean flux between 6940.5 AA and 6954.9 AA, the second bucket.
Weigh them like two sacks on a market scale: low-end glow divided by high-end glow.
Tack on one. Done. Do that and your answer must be 2.01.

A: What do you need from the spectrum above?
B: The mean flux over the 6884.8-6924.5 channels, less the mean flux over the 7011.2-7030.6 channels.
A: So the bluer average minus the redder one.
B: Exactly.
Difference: 0.8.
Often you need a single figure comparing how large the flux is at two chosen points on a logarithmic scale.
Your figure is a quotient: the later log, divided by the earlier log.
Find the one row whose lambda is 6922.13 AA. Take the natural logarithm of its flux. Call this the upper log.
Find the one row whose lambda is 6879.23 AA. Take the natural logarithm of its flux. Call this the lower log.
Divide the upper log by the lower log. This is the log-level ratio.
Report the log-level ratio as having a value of 1.01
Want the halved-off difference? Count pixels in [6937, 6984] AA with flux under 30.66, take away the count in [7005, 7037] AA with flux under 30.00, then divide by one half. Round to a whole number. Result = 12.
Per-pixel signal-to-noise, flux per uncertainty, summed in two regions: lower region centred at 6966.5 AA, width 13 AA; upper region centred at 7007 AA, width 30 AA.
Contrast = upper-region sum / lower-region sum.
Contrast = 2.4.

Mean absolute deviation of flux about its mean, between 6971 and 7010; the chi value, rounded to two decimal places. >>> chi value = 0.42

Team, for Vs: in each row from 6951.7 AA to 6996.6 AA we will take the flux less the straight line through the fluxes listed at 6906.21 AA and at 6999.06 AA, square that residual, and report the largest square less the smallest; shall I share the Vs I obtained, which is 2.9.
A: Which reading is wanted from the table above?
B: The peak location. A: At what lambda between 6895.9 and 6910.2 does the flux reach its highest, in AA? 6907.80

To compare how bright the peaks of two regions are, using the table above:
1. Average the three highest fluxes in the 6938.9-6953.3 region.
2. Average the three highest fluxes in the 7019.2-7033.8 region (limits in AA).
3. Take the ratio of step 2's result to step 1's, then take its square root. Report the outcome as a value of 0.9918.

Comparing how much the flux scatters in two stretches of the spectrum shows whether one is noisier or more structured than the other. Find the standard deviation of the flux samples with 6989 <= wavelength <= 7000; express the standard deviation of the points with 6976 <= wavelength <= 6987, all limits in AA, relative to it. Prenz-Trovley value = 1.29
